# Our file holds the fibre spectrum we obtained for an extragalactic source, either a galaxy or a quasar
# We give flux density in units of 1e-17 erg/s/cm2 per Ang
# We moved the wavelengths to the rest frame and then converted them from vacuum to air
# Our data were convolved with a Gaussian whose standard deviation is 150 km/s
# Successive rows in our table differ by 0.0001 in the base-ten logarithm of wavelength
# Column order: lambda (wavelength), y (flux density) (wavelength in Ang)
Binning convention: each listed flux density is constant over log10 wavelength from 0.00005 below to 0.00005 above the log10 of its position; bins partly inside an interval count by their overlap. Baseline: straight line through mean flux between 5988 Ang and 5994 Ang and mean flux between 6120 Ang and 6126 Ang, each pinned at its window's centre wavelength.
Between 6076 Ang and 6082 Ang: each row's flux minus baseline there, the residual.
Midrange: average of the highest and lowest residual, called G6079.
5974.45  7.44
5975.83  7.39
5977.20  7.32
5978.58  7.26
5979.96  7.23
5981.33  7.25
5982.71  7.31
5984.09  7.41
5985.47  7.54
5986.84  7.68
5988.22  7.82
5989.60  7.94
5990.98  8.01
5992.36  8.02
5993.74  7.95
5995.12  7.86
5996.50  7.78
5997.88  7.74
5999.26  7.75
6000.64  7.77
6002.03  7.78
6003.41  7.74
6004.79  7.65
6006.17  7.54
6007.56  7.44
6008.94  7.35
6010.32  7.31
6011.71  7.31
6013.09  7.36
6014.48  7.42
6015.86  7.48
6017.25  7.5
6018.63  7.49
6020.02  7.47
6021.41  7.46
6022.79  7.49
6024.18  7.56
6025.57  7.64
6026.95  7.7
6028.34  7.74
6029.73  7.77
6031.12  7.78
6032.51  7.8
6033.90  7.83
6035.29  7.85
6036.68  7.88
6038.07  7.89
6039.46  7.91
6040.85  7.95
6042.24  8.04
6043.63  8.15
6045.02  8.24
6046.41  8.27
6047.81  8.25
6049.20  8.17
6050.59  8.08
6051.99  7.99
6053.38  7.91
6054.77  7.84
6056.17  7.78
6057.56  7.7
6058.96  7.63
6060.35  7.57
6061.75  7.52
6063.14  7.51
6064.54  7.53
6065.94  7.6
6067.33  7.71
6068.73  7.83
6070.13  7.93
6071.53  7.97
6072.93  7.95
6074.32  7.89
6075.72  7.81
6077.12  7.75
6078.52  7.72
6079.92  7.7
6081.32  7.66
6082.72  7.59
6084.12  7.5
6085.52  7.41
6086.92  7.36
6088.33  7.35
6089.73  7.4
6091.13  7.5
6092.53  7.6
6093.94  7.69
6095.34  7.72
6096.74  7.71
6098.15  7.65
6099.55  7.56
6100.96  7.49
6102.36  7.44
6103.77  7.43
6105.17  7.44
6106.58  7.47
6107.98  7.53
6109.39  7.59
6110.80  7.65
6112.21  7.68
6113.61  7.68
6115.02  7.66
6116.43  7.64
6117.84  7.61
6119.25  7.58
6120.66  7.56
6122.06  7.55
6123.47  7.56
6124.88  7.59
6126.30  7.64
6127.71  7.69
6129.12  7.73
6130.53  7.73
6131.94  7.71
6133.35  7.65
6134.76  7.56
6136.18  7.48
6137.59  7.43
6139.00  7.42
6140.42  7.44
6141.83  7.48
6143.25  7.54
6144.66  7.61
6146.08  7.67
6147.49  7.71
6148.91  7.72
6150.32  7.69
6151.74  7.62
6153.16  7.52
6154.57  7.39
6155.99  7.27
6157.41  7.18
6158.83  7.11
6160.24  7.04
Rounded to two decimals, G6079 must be 0.01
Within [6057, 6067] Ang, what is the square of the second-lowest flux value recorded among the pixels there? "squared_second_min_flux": 56.6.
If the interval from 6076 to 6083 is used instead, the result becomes 58.7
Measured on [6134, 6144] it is 55.2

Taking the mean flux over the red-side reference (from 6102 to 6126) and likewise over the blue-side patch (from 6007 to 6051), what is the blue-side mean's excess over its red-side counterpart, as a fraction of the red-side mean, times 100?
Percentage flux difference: 2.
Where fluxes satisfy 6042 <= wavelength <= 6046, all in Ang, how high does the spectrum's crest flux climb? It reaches 8.24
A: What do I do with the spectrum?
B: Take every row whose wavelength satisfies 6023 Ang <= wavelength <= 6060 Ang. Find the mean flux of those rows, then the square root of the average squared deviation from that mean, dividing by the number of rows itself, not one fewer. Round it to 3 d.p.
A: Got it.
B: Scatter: 0.196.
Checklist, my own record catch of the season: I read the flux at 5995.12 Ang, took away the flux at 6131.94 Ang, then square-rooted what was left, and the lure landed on 0.39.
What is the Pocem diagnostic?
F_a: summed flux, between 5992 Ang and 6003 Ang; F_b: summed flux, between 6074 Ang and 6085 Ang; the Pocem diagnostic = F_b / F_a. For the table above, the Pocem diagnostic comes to 0.98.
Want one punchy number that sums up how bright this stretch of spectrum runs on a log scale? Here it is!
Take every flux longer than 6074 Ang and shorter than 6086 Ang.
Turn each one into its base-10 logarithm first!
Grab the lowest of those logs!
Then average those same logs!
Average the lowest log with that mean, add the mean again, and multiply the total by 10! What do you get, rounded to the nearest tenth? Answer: 17.6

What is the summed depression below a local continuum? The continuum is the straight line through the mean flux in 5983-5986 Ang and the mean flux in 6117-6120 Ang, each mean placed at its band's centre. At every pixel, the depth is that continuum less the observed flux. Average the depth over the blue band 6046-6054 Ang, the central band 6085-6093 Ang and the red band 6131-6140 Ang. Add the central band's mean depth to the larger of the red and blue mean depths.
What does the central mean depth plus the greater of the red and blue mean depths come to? 0.2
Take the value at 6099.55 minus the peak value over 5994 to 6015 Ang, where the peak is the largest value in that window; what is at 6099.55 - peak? -0.3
